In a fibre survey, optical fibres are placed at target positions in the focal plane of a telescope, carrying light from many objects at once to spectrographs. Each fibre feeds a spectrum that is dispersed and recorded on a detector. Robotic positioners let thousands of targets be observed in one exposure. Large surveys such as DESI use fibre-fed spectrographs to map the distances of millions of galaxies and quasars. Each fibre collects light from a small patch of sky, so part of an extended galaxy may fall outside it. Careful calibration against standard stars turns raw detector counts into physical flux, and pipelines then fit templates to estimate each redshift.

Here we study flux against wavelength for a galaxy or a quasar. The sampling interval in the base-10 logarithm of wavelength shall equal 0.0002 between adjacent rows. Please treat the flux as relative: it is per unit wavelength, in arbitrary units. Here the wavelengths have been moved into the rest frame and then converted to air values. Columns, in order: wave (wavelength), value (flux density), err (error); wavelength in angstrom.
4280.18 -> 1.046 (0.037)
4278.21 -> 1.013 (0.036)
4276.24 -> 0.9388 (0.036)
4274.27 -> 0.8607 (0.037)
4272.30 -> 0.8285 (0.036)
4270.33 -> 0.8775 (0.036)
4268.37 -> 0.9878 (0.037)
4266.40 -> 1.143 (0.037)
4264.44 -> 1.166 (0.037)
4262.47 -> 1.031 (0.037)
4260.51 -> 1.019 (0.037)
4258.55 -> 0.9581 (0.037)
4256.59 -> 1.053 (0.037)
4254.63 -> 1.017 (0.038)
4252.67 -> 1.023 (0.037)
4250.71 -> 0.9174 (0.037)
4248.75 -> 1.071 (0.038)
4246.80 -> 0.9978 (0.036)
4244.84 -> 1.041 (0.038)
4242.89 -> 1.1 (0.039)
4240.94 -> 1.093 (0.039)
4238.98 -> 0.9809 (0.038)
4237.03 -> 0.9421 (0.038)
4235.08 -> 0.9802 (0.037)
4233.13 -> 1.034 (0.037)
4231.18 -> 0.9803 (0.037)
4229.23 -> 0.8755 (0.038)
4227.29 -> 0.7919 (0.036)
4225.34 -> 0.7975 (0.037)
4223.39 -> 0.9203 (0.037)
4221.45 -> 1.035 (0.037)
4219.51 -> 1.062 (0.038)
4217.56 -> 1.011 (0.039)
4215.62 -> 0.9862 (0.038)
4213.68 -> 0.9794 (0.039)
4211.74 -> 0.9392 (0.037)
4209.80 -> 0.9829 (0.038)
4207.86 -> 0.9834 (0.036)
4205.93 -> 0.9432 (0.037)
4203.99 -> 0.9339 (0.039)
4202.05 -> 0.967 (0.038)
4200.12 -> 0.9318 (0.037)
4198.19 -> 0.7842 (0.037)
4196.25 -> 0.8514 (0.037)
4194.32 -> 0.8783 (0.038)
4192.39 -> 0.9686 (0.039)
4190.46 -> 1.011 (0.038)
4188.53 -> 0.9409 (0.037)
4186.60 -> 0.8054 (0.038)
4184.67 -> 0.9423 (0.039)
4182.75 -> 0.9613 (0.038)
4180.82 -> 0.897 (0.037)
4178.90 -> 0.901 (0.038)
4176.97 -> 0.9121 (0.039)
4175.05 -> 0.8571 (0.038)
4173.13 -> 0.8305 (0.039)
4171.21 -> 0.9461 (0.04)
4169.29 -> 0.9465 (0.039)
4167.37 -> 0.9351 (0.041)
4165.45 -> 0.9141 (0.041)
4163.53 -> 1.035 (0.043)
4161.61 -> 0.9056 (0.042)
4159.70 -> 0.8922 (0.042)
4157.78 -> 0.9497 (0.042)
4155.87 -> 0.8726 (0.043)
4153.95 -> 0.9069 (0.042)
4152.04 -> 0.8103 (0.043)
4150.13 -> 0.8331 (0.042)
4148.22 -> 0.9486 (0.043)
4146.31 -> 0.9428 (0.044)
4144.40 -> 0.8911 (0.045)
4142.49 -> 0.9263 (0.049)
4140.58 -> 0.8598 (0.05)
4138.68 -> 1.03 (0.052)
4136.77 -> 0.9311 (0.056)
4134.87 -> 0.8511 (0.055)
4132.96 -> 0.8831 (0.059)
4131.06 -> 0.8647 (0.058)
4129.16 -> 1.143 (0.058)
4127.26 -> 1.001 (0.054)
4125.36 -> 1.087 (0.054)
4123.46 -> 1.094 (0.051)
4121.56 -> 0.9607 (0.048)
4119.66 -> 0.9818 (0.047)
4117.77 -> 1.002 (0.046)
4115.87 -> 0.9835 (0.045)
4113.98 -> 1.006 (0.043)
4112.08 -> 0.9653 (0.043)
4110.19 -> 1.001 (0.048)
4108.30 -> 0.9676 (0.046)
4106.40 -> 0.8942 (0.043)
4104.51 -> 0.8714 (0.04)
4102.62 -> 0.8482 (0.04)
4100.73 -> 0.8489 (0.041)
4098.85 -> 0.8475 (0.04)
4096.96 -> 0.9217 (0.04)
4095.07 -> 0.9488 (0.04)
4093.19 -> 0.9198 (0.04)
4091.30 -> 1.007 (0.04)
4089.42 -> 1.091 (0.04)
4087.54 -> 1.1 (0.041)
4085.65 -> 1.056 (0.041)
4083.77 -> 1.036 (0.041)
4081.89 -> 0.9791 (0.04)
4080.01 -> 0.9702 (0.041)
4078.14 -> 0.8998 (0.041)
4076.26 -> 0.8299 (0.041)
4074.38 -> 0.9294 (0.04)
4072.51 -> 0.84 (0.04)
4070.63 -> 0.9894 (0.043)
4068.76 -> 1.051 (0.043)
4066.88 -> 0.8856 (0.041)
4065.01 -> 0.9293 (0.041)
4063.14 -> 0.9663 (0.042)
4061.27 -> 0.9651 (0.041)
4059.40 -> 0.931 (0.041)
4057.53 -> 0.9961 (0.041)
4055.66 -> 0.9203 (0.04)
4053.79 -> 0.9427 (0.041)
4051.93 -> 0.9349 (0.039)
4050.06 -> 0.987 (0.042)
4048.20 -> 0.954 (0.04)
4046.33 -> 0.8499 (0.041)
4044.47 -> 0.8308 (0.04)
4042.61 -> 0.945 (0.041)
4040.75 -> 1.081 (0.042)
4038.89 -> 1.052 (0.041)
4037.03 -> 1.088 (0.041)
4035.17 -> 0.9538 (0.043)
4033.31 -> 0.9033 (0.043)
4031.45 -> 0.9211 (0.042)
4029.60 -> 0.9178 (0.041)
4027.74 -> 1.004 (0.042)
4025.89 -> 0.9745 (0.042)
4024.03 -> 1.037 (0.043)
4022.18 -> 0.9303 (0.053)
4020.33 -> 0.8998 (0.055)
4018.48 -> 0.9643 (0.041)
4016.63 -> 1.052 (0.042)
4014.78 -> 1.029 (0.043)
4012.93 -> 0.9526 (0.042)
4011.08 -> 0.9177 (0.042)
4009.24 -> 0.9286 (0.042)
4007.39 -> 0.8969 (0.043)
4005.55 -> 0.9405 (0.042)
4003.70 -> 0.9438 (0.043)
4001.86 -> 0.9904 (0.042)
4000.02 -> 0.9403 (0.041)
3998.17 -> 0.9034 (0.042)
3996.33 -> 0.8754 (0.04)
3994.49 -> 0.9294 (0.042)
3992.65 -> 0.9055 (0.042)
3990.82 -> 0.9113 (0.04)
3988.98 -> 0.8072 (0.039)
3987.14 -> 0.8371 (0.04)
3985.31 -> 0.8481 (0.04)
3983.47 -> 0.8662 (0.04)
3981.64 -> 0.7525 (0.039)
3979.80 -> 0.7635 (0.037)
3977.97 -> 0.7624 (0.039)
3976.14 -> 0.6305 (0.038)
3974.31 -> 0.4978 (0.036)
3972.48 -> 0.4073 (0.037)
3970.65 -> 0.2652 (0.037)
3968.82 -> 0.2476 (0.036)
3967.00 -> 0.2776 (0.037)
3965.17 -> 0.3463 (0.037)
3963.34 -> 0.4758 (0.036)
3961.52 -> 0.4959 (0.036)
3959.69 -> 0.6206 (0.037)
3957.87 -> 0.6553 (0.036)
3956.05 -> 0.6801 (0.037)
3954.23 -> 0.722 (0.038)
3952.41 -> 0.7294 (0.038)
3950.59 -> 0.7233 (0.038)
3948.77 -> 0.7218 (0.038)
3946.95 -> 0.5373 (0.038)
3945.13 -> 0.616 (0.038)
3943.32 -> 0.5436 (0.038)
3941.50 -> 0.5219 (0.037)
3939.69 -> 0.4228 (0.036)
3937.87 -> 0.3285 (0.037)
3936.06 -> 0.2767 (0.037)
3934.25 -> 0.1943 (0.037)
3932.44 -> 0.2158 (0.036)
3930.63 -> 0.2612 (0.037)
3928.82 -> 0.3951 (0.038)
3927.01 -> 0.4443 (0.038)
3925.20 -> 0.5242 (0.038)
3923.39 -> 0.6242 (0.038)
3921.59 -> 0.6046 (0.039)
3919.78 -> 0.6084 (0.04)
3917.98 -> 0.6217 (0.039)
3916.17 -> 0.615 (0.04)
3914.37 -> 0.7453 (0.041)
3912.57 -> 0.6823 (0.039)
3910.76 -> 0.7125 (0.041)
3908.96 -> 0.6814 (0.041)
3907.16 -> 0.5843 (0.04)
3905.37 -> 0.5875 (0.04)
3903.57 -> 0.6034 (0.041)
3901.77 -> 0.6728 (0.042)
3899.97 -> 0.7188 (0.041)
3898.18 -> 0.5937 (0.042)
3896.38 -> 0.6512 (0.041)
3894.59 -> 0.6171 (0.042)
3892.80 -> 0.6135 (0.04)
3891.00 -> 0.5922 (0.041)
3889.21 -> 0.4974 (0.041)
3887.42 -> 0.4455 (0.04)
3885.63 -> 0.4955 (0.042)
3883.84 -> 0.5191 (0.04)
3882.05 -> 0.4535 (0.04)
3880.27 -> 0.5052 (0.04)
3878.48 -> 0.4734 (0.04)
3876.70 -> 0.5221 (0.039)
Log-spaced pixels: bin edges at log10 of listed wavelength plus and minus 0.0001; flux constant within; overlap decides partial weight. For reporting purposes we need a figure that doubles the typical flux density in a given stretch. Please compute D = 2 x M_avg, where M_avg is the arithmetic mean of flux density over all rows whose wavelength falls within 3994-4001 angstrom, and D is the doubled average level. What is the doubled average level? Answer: 1.82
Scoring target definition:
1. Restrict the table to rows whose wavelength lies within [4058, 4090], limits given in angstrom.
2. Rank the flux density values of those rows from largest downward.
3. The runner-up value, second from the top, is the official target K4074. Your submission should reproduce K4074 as 1.091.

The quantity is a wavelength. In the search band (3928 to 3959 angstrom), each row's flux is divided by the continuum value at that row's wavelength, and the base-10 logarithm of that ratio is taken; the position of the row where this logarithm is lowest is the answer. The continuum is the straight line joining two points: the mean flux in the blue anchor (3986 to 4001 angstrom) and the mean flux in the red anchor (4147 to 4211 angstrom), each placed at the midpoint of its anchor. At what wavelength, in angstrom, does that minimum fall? 3934.25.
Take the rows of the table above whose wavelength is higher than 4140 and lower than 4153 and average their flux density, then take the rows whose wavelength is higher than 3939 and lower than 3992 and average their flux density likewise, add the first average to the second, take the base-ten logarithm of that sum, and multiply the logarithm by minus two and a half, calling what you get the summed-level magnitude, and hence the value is -0.44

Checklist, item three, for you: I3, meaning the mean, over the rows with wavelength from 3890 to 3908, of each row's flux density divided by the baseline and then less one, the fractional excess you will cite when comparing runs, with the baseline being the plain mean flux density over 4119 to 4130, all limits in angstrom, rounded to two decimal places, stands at -0.40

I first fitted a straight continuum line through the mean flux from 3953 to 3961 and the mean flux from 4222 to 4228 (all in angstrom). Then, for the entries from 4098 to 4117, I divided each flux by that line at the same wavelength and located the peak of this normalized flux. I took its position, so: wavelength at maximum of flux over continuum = 4113.98 angstrom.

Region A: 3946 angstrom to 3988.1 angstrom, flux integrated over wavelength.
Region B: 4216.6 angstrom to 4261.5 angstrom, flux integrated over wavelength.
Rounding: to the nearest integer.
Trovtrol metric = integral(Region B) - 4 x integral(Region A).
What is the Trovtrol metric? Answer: -57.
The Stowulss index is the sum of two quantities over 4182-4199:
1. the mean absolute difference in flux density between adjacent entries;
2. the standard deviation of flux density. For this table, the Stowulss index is 0.15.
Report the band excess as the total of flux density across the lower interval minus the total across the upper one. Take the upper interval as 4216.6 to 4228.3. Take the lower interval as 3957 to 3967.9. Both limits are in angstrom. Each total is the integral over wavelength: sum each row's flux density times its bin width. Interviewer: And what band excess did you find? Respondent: -5.7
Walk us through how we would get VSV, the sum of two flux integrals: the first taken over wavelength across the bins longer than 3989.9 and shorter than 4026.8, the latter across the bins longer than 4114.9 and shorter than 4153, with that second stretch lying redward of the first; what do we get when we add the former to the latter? 71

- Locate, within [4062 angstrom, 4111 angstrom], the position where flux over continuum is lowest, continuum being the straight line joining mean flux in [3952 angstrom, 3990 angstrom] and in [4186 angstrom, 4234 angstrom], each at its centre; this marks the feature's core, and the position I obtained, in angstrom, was 4102.62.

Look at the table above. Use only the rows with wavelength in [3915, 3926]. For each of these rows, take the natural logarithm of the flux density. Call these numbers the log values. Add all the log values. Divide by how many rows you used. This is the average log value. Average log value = -0.51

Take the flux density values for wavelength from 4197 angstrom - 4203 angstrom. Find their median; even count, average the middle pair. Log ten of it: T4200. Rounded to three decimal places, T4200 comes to -0.031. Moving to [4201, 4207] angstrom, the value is -0.025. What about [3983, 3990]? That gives -0.074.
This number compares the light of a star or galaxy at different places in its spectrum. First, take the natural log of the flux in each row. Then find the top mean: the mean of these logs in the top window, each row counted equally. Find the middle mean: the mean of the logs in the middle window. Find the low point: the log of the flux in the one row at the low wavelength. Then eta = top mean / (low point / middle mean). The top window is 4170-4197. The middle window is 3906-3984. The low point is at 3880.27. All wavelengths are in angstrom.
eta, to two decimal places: -0.10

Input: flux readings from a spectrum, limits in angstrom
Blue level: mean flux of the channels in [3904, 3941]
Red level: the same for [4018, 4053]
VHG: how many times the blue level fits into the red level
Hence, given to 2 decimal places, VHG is 1.89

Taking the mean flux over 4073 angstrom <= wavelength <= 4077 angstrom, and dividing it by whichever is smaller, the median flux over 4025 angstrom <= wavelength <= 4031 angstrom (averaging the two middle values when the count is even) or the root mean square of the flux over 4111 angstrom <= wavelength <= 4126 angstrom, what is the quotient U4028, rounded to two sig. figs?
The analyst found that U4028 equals 0.90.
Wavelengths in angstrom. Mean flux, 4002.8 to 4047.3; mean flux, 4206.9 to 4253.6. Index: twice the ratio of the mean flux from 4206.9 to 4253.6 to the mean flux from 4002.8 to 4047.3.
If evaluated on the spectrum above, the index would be 2.0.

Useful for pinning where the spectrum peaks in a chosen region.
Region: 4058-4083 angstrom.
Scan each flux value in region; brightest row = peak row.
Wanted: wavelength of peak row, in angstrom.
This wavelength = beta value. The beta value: 4068.76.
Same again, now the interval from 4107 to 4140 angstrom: 4129.16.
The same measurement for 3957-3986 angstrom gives 3983.47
